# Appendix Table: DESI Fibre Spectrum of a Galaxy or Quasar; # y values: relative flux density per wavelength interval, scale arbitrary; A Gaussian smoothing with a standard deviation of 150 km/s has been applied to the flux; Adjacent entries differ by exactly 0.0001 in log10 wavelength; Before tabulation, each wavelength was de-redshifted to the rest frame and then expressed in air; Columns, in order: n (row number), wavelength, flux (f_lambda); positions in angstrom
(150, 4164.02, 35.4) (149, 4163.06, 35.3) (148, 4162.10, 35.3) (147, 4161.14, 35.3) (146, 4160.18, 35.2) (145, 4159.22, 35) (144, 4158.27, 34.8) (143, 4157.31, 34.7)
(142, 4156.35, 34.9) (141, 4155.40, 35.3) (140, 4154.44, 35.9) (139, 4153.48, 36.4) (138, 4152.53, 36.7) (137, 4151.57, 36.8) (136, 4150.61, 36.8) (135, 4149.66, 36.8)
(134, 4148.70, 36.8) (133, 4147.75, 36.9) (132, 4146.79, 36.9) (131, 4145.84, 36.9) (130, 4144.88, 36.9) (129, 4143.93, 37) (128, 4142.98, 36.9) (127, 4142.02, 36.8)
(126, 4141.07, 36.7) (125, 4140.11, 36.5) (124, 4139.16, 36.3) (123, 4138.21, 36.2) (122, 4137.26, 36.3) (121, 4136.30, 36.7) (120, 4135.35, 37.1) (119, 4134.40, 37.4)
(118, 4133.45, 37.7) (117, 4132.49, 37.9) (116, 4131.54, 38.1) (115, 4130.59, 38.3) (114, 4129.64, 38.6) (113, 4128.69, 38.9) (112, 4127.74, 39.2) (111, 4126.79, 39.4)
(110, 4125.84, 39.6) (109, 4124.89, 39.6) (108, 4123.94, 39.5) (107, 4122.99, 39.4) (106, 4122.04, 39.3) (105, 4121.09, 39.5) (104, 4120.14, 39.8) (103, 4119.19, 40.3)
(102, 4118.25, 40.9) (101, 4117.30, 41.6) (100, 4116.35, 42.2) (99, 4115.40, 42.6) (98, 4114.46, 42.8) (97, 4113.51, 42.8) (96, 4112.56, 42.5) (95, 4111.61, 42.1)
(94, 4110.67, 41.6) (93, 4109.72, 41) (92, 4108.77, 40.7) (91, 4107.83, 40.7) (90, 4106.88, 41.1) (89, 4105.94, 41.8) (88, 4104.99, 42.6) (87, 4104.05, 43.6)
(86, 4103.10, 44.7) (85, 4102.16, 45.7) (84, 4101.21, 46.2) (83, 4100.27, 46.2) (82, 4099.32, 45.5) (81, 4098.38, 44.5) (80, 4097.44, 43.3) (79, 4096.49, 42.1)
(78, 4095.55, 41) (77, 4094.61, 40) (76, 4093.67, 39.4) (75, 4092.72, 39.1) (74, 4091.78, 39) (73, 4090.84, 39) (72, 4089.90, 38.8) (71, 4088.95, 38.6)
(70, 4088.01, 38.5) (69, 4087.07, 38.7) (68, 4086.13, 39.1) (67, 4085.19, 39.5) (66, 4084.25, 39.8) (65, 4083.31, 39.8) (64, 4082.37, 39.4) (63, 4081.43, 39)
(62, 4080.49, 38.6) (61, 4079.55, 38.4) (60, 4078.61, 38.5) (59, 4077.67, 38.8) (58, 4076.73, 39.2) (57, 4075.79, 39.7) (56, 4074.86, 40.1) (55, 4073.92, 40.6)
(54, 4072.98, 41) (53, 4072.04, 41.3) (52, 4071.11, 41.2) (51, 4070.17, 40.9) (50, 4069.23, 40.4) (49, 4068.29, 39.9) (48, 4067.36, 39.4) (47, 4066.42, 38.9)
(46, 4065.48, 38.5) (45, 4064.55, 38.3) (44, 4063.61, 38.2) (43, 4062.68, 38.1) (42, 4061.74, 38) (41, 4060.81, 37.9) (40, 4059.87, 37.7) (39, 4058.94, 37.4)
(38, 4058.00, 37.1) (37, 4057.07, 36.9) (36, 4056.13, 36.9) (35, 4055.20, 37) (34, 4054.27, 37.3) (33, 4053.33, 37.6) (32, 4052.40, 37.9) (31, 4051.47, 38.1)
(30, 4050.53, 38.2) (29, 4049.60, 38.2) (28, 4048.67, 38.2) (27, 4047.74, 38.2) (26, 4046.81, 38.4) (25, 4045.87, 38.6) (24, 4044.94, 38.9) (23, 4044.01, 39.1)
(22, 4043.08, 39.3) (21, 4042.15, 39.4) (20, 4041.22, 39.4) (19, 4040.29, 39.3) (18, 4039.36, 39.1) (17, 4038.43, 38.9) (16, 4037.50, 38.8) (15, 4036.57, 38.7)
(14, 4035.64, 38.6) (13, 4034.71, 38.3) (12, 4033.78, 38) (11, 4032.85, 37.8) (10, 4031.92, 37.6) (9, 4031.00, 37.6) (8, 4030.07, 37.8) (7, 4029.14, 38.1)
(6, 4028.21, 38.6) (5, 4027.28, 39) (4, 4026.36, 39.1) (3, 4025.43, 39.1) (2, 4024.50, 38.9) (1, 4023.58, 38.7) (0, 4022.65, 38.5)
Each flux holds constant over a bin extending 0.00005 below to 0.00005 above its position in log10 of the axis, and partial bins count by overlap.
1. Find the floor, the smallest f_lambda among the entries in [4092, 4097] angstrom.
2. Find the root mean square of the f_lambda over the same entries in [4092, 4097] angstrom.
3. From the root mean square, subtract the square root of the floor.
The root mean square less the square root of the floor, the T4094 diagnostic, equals 34.1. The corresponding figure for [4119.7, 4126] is 33.3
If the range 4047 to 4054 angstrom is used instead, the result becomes 31.9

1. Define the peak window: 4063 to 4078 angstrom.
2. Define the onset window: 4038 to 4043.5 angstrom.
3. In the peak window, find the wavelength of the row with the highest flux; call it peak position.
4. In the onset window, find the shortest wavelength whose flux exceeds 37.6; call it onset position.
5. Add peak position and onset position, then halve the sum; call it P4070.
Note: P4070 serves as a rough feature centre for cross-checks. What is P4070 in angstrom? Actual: 4055.2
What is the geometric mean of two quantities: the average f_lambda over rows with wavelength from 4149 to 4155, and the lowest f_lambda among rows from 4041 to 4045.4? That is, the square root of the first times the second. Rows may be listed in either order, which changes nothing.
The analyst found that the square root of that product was 37.7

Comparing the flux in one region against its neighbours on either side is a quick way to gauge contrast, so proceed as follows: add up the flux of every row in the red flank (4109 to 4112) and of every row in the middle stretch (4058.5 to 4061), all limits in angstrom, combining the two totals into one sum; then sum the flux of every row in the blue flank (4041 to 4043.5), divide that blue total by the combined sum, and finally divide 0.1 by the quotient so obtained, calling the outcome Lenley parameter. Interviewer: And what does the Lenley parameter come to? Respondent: 0.201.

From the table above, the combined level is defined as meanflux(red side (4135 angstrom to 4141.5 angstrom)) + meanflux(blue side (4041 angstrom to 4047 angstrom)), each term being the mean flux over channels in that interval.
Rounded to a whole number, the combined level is 76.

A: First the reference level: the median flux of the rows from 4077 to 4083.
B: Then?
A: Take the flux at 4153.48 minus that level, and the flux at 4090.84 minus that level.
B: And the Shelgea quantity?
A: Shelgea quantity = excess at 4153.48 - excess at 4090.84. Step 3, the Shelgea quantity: -3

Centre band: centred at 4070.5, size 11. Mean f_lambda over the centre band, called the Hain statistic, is 40.2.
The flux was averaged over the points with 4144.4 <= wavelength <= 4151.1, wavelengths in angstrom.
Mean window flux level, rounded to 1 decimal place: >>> 36.9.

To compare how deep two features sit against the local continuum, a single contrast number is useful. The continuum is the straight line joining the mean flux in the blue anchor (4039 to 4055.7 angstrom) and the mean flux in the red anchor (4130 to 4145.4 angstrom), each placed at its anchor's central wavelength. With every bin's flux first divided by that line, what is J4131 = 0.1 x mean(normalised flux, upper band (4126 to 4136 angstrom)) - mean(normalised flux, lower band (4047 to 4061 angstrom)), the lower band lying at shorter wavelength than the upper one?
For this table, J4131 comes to -0.879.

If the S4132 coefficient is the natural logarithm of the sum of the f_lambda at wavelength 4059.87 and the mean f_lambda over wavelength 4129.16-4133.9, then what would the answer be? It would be 4.33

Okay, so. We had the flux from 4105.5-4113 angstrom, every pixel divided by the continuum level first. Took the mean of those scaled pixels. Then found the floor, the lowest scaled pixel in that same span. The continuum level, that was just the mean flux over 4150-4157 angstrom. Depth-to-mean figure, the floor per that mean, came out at 0.982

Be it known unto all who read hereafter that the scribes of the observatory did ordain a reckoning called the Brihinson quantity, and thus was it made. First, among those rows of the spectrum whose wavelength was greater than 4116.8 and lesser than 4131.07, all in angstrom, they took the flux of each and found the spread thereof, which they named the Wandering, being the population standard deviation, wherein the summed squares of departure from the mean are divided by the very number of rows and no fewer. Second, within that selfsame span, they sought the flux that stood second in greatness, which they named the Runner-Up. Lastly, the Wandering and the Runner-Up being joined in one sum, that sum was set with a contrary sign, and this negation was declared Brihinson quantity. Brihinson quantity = -41.7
